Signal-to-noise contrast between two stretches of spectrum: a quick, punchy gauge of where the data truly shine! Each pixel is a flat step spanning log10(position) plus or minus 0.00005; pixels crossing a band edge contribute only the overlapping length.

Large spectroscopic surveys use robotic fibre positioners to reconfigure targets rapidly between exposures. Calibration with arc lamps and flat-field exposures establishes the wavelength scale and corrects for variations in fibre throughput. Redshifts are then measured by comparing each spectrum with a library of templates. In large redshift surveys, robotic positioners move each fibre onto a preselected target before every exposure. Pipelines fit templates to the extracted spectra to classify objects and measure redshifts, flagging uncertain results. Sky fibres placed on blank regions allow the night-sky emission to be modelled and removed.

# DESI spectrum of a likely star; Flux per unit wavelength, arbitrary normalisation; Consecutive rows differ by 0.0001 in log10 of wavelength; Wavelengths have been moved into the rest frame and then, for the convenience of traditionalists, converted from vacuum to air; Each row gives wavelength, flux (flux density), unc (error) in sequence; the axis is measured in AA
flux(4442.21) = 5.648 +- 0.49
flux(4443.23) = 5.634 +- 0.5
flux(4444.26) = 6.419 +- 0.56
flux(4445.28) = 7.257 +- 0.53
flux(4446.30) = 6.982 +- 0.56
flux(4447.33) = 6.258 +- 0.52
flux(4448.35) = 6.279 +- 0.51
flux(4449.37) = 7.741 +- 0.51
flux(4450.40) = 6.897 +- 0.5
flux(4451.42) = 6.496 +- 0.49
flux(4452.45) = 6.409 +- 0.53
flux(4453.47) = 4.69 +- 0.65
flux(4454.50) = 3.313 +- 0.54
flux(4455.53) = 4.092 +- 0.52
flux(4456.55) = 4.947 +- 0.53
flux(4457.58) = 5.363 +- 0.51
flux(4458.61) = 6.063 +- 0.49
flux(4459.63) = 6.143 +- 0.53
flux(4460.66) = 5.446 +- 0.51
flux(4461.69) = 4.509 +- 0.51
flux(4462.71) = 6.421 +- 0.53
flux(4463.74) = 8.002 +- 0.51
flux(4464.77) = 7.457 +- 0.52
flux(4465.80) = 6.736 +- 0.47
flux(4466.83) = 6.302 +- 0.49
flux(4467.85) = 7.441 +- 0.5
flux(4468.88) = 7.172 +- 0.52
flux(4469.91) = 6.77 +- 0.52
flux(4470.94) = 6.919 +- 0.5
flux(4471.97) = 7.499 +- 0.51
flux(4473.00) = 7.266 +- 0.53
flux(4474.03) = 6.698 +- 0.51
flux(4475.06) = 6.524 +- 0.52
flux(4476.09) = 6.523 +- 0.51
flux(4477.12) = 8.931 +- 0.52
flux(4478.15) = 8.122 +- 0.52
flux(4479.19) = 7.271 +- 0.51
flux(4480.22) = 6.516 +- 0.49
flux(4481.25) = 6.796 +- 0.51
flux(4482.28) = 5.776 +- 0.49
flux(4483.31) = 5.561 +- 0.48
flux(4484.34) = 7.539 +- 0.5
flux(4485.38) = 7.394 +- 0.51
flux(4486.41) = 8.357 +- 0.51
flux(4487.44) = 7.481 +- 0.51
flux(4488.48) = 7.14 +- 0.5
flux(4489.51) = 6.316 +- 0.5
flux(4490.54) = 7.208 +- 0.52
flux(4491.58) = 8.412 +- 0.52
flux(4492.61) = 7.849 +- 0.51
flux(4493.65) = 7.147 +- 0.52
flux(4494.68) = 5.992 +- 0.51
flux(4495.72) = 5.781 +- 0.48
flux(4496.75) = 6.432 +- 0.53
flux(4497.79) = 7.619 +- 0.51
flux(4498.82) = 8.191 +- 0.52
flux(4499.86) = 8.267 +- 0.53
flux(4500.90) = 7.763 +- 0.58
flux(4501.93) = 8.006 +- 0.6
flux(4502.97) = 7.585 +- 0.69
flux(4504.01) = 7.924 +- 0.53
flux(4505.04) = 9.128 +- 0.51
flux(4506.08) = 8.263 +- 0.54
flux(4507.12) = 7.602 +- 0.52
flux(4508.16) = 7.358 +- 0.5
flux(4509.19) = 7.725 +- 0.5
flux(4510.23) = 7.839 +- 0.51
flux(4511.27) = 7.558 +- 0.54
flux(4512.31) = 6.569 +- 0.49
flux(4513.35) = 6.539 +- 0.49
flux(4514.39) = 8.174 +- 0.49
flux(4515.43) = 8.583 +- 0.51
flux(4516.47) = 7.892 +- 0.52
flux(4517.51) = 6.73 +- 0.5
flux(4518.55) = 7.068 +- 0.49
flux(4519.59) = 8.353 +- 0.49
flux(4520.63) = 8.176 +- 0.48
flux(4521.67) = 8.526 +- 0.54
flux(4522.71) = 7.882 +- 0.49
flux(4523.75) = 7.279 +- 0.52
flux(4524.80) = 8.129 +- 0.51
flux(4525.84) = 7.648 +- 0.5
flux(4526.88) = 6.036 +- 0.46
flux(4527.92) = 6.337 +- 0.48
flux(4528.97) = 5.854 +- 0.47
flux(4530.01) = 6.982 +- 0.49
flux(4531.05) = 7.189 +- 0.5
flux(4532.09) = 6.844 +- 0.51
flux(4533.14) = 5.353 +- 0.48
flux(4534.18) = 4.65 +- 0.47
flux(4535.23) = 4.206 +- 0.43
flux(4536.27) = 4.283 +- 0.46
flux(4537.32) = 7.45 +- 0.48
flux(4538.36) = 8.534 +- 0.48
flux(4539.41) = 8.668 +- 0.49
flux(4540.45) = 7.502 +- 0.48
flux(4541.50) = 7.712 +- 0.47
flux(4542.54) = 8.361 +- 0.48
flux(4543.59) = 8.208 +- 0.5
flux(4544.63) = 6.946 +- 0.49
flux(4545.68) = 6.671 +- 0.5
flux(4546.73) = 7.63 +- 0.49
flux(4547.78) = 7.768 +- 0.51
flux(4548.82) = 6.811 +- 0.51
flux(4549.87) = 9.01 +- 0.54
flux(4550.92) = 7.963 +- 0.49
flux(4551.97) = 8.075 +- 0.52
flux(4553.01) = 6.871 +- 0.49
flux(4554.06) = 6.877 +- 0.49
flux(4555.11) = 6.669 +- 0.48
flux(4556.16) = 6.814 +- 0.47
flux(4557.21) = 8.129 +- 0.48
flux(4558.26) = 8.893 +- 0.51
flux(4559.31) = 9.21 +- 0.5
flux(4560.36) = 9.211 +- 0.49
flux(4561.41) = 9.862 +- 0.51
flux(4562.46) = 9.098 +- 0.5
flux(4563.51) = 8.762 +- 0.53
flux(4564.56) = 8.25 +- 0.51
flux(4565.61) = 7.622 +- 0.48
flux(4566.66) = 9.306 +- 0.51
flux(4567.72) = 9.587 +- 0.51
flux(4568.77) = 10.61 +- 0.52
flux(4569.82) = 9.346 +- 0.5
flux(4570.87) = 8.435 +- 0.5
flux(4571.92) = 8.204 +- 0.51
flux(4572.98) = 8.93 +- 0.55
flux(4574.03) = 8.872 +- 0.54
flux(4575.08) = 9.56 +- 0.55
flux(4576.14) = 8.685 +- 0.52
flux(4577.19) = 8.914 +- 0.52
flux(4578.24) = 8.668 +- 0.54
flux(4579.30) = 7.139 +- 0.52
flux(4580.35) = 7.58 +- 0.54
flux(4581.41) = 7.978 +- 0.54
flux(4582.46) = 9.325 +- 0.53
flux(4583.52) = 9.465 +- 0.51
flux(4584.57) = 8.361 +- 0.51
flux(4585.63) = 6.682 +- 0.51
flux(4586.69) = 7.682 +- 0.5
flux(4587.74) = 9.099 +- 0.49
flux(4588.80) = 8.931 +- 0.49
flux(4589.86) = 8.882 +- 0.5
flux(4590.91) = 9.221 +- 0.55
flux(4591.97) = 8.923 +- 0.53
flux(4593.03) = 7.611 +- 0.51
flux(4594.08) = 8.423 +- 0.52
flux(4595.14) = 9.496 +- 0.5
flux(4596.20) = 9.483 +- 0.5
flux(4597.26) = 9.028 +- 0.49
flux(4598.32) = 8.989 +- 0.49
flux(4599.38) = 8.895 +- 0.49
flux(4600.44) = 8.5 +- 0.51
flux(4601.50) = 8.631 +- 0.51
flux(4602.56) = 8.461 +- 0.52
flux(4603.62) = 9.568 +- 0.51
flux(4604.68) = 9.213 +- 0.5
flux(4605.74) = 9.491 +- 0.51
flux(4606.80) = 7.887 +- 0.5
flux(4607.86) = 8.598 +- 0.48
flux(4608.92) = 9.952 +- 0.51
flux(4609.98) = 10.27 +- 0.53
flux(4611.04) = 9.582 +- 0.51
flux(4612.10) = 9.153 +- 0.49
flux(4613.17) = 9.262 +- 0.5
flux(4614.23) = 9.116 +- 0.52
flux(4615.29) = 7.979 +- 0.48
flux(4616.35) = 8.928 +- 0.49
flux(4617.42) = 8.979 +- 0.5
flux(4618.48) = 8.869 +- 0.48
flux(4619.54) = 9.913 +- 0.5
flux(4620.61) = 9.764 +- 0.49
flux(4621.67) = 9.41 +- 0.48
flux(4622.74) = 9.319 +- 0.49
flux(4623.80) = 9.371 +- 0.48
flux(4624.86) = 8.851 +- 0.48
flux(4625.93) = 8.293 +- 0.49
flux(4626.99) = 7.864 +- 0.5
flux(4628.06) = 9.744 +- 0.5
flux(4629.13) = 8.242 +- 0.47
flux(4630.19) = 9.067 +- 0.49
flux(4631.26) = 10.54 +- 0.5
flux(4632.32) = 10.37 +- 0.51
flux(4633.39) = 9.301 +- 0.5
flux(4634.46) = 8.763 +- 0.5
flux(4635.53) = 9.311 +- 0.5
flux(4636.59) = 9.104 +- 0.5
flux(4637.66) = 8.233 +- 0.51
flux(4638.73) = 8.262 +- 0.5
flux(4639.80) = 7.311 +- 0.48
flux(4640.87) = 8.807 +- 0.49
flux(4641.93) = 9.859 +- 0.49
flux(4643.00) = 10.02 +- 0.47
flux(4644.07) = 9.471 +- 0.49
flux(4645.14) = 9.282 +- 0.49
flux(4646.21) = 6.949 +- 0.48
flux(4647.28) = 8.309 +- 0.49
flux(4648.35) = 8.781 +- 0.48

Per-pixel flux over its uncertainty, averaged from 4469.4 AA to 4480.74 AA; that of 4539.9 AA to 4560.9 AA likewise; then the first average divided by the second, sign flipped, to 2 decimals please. -0.89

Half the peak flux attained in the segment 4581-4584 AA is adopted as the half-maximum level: 4.7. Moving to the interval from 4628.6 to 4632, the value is 5.3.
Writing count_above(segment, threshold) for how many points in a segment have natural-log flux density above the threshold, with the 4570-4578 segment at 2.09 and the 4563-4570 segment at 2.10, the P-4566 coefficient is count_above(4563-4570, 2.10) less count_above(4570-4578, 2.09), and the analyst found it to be -1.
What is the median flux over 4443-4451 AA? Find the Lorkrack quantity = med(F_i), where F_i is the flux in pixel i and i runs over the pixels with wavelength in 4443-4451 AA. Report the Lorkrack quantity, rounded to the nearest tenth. 6.7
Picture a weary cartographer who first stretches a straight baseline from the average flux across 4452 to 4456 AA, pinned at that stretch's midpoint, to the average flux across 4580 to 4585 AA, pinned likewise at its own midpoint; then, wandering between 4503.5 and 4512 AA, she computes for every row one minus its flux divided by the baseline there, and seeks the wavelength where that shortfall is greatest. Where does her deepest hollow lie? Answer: 4508.16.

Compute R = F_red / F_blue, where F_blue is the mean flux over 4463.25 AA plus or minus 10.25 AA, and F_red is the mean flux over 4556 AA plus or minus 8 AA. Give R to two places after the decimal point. 1.33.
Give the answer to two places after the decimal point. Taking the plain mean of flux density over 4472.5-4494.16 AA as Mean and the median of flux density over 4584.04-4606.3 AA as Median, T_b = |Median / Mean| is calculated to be 1.24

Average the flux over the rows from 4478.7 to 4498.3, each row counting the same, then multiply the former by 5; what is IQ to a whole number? 35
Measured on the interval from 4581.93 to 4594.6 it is 43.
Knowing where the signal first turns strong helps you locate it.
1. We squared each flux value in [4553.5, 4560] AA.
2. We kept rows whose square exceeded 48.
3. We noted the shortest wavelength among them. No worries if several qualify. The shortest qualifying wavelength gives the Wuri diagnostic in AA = 4557.21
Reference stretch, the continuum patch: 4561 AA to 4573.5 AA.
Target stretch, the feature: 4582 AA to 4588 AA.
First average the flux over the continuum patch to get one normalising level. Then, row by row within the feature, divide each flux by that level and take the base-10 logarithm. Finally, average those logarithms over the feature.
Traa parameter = -0.03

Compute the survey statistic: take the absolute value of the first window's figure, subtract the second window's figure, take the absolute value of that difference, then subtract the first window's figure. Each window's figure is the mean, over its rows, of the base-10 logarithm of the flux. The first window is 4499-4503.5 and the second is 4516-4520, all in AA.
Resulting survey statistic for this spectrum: -0.87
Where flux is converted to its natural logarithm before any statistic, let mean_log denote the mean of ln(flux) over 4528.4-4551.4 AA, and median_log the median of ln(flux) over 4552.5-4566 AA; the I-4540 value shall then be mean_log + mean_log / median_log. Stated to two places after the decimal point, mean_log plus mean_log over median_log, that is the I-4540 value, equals 2.84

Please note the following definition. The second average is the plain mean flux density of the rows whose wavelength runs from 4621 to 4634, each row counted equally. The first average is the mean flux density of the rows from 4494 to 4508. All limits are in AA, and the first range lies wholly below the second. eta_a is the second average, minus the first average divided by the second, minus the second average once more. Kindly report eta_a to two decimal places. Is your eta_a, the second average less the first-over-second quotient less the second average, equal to -0.82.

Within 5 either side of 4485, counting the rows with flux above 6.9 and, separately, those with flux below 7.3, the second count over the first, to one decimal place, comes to 1.2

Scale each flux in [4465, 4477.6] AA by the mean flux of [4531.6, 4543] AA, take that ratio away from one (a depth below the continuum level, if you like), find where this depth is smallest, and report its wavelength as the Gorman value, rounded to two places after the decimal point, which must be 4477.12 AA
